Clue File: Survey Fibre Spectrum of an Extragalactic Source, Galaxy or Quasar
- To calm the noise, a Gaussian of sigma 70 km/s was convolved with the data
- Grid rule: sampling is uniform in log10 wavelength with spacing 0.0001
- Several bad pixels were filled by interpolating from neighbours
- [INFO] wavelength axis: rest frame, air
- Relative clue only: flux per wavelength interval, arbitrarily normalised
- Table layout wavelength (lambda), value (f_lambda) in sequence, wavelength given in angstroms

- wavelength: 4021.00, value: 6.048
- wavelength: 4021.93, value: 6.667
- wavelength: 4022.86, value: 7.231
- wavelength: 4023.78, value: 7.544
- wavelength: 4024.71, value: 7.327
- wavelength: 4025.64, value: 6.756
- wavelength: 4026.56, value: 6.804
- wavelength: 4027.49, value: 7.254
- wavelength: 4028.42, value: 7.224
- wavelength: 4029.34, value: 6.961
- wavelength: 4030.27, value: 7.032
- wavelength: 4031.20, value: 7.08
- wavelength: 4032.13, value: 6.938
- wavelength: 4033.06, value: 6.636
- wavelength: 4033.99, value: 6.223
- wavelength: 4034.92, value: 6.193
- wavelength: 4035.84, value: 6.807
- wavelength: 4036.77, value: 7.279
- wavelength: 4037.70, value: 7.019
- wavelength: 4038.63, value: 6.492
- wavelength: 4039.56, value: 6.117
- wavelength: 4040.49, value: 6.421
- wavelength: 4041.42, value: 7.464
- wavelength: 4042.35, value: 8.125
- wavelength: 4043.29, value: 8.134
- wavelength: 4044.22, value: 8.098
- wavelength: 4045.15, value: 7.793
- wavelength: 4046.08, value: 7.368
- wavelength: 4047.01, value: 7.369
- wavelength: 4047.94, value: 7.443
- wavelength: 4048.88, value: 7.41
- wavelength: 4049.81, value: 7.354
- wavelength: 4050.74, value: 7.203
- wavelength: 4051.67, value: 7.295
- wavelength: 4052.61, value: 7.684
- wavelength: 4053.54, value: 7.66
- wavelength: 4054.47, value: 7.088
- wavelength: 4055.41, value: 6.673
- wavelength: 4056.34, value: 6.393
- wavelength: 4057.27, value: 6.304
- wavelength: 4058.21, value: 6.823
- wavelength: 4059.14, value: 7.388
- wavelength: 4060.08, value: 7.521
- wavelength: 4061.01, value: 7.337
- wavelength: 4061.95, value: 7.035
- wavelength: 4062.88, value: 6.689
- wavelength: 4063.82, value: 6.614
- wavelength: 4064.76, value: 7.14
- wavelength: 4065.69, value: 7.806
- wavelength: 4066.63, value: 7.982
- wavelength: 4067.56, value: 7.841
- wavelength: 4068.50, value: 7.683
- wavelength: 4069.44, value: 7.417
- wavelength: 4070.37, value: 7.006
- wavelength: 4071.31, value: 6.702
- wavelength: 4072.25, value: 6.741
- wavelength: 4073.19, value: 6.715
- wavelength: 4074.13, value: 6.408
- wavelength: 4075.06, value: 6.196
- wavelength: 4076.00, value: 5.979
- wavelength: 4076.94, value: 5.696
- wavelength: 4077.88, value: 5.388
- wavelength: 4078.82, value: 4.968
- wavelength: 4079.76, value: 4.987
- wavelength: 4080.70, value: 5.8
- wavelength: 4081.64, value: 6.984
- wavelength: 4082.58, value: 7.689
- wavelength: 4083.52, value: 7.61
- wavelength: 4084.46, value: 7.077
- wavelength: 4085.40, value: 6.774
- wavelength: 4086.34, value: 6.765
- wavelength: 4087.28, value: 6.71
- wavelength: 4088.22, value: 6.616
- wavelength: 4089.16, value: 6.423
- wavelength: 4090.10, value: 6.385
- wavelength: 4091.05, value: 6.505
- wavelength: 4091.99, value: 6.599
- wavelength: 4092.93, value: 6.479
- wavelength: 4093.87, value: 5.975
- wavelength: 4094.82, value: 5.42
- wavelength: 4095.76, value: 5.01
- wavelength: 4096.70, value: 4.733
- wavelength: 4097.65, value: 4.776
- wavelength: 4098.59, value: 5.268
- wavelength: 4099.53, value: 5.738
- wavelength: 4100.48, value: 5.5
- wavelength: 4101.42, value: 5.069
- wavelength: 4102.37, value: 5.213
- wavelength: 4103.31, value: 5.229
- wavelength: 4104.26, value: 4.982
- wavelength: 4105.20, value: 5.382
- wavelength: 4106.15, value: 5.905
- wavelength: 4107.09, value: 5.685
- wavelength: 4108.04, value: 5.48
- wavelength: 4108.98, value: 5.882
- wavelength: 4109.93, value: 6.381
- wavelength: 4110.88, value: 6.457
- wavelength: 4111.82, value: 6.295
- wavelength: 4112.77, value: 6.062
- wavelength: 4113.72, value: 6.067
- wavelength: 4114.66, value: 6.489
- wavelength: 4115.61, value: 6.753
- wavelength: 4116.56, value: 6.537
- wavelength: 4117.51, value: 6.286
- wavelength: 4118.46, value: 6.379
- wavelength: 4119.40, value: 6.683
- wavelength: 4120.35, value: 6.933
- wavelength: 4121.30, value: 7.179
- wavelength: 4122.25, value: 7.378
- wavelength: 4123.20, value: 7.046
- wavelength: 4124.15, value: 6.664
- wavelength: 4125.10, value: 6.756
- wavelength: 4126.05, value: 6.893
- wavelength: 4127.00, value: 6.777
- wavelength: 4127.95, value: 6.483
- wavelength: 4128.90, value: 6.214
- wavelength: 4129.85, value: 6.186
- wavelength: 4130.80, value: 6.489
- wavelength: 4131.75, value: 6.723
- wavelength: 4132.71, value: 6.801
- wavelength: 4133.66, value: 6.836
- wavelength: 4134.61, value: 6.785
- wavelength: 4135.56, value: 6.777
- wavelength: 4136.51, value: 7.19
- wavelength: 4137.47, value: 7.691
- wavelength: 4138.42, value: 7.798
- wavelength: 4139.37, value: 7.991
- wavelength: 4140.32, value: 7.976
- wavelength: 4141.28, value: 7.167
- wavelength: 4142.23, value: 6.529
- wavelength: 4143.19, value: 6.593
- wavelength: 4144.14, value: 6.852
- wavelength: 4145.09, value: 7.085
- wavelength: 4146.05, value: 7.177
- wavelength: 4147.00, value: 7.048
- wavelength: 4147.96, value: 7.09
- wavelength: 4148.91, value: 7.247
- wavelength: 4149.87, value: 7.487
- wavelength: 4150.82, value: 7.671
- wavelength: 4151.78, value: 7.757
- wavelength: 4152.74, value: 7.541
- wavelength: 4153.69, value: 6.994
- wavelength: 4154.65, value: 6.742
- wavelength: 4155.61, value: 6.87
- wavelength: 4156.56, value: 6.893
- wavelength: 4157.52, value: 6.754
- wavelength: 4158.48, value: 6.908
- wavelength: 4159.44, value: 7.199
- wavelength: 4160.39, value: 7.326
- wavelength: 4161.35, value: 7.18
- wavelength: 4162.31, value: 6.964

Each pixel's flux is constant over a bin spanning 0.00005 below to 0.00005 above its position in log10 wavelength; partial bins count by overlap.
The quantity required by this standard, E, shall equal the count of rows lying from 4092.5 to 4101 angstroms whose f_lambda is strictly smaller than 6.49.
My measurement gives 9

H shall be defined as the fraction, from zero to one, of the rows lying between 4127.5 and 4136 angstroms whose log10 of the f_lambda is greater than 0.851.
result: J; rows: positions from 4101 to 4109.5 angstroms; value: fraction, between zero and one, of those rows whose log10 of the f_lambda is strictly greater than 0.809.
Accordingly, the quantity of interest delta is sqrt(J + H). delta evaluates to 0.00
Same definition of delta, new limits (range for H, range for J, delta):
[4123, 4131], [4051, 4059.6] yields 0.88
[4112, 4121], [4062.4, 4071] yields 1.00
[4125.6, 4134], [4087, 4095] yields 0.75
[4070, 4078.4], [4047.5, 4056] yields 1.00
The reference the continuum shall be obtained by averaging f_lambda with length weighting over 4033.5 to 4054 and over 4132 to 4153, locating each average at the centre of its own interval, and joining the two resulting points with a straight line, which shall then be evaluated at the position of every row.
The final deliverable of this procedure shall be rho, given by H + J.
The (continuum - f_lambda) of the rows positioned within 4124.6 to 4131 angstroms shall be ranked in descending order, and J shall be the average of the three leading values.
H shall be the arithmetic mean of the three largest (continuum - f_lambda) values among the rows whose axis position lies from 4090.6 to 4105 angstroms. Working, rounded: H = 2.4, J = 0.9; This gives 3.32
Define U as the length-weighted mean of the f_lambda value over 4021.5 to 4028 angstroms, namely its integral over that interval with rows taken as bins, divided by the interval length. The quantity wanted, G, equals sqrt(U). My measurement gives 2.66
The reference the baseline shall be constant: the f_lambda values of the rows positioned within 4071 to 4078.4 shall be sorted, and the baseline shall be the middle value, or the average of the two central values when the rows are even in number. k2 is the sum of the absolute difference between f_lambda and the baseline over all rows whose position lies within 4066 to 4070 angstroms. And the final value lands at 5.7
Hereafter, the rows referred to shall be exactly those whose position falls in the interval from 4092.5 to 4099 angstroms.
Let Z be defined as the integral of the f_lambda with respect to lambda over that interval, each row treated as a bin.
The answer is 35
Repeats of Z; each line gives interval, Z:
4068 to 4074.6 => 46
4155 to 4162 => 49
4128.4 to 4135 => 43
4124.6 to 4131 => 42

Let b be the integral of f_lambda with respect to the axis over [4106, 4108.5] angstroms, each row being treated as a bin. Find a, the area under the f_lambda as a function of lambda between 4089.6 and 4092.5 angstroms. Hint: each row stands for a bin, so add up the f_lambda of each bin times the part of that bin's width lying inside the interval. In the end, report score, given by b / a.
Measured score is 0.75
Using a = 18.8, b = 14.2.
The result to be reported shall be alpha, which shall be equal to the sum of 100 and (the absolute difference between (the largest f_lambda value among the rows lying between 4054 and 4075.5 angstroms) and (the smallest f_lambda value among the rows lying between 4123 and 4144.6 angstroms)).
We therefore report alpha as 101.8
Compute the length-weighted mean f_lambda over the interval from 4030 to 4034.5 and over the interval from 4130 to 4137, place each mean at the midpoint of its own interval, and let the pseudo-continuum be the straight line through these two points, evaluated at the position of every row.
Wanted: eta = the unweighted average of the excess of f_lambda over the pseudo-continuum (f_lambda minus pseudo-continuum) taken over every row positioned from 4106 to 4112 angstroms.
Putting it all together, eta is -0.75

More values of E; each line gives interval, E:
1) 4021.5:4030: 0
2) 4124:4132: 4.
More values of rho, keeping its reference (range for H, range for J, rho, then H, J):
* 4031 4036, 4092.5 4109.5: 3.27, 0.9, 2.4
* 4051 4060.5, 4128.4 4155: 1.69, 0.8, 0.9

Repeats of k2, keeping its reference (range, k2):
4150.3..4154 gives 4.8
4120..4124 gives 3.3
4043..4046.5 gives 6.2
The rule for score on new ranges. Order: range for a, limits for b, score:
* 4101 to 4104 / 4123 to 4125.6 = 1.14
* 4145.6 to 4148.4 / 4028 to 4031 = 1.07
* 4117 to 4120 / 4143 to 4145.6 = 0.92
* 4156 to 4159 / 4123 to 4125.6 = 0.86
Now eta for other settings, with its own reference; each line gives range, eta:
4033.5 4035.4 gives -0.55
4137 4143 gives 0.76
